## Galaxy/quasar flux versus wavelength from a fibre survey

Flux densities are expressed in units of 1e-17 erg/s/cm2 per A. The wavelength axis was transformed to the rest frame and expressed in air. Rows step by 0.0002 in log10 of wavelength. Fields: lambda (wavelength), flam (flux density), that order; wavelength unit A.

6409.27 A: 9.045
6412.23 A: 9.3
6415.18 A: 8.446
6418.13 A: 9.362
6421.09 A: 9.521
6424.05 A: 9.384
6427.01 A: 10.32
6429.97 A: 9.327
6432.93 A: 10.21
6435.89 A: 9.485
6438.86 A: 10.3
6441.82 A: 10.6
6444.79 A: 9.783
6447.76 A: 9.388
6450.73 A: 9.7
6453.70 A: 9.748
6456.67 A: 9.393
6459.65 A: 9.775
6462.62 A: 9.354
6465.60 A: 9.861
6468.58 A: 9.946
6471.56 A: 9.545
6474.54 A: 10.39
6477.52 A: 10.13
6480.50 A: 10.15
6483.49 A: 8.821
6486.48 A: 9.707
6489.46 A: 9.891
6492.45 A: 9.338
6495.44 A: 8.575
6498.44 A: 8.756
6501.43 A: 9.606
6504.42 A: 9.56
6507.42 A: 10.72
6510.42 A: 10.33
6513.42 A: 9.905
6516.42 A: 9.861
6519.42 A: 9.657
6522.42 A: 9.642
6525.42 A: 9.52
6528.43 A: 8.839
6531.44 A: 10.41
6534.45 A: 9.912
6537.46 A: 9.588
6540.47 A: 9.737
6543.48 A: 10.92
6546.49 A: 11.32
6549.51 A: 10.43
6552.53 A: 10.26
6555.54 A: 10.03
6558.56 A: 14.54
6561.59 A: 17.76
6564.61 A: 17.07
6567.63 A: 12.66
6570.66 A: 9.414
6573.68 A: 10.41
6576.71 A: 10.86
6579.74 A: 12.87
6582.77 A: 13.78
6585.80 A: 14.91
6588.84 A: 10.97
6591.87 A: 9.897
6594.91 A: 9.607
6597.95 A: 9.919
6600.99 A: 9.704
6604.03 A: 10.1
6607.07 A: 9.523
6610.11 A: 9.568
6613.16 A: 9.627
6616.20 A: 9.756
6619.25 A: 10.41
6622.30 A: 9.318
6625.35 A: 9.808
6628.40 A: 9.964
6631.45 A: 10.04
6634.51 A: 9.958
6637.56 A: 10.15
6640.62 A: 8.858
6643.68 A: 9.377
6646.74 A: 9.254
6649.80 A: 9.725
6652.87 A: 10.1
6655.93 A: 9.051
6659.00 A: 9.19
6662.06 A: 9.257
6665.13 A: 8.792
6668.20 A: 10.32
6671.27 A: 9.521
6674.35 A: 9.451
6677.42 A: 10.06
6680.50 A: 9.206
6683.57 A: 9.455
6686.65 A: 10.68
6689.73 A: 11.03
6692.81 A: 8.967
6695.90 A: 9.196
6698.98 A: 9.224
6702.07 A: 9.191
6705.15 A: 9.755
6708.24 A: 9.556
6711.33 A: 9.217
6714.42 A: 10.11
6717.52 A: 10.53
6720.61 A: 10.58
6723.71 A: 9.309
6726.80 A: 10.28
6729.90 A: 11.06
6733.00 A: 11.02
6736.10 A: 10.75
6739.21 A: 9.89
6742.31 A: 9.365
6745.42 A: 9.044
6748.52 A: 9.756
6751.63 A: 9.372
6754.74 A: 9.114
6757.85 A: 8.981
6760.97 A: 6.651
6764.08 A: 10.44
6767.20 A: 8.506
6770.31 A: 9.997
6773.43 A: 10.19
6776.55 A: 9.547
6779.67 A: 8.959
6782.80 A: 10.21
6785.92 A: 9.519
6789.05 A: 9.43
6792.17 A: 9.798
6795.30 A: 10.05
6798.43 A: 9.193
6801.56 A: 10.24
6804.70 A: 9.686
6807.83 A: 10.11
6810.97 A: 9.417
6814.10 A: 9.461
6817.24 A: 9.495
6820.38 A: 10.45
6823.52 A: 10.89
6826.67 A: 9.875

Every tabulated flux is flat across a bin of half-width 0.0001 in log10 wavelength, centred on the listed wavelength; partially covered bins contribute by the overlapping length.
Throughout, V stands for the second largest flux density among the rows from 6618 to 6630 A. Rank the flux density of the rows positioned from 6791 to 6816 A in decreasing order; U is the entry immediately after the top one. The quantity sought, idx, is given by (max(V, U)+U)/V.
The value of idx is 2.03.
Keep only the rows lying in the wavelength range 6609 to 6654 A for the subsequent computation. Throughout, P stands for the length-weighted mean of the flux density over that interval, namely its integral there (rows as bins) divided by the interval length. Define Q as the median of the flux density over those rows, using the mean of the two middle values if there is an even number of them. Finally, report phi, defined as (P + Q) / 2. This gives 9.7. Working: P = 9.7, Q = 9.8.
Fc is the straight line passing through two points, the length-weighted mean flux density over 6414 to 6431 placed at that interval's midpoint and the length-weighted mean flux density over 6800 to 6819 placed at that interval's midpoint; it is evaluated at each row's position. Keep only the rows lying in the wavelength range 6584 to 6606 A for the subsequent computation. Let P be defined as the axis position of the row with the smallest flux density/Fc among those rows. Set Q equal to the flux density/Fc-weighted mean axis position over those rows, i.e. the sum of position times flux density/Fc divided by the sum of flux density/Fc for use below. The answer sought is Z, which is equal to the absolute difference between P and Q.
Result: 0.7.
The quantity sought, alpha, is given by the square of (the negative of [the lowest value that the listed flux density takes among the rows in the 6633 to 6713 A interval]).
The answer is 77.3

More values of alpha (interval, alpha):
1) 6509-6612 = 78.1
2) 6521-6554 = 78.1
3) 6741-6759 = 80.7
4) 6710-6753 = 81.8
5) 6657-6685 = 77.3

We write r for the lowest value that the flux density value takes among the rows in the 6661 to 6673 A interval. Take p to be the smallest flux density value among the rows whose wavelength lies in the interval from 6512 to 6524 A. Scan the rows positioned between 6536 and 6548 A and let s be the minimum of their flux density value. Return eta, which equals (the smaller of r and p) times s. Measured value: 84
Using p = 9.642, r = 8.792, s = 9.588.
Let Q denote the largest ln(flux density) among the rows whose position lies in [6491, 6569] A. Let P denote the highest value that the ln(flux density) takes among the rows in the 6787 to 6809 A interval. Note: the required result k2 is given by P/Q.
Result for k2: 0.81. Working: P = 2.33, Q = 2.88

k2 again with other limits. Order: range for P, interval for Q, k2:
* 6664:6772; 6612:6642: 1.03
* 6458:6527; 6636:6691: 0.99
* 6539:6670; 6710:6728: 1.22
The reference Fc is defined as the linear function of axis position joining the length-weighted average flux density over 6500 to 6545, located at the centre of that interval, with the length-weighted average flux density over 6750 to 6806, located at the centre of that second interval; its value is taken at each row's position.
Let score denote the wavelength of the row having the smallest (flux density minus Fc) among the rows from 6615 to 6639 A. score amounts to 6622.30 A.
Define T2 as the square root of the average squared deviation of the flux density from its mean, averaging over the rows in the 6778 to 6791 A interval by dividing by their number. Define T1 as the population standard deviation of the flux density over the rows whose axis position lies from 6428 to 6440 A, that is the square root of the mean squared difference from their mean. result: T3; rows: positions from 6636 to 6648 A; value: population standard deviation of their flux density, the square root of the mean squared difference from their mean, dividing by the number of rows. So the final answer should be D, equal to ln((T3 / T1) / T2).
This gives 1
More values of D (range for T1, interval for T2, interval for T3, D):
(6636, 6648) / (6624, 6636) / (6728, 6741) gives 2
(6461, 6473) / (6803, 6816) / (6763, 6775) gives 2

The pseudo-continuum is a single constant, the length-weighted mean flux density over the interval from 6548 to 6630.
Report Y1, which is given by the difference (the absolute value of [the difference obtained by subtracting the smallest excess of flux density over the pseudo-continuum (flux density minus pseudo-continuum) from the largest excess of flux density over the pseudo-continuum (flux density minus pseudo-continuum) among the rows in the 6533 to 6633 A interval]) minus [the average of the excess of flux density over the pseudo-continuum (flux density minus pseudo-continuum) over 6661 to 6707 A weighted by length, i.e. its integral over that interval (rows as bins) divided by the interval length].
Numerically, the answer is 10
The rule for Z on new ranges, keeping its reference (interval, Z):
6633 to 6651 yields 1.4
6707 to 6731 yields 8.0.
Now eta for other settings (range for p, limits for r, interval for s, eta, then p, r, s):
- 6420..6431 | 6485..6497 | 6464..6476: 82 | 9.327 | 8.575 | 9.545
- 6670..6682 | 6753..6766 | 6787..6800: 61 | 9.206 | 6.651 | 9.193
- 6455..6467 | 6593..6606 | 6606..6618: 89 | 9.354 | 9.607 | 9.523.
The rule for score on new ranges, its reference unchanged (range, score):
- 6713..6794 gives 6760.97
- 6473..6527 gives 6495.44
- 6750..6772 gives 6760.97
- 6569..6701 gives 6665.13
